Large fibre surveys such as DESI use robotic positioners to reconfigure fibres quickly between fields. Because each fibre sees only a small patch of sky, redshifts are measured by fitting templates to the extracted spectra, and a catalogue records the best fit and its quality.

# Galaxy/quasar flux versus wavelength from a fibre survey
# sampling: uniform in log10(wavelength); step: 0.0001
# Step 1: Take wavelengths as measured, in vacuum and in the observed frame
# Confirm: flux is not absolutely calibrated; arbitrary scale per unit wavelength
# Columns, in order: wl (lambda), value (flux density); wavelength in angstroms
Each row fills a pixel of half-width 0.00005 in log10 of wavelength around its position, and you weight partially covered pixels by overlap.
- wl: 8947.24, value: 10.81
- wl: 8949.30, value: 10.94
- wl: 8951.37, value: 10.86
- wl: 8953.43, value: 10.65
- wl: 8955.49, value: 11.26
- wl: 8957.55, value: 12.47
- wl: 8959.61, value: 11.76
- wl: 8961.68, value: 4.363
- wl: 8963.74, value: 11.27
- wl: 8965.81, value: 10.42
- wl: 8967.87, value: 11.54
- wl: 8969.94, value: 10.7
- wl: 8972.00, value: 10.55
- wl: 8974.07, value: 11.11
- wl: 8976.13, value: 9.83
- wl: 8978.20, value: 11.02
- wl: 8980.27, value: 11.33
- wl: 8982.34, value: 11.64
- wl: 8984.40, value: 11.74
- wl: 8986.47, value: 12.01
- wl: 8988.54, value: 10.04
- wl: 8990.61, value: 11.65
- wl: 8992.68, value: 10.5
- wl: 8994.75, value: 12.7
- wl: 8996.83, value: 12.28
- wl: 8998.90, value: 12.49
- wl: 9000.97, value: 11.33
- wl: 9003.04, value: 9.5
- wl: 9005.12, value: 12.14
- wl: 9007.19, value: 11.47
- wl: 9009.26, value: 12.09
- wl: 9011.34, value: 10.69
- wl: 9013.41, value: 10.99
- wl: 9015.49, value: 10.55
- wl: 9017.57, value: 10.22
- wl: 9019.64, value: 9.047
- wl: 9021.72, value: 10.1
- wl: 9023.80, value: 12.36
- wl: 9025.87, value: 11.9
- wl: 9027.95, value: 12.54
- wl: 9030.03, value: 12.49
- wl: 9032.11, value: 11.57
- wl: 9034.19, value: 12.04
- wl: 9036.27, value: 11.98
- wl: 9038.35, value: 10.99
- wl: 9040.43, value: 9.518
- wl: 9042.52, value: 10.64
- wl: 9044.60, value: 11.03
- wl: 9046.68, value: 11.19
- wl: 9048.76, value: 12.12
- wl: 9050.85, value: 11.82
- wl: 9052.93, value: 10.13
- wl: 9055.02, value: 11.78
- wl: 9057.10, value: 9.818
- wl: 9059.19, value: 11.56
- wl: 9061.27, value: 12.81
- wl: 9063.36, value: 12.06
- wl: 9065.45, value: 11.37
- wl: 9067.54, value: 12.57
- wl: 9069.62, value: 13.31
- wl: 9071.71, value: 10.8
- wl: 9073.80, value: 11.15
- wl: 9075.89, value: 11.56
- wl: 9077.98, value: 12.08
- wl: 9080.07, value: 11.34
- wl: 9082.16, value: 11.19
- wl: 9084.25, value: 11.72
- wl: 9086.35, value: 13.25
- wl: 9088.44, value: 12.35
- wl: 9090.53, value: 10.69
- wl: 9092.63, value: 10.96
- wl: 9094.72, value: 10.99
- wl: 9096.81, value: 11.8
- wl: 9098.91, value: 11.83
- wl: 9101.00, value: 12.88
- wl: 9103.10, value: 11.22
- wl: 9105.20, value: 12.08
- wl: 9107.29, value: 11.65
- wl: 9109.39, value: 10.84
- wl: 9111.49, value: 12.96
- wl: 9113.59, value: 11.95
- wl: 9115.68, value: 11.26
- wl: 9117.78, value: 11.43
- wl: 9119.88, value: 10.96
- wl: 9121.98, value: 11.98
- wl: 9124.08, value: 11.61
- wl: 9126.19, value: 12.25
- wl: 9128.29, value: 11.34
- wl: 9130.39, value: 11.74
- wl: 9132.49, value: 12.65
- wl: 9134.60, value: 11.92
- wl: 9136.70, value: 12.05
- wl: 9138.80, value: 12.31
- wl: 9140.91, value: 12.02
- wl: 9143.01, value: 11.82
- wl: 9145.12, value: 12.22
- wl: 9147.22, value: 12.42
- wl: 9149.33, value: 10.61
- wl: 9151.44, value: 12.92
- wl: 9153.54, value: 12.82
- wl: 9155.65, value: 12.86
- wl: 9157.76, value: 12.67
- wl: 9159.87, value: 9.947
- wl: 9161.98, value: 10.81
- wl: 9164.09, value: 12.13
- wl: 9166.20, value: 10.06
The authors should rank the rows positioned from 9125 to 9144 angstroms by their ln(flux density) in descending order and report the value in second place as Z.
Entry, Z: 2.51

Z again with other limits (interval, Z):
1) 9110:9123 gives 2.48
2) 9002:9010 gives 2.49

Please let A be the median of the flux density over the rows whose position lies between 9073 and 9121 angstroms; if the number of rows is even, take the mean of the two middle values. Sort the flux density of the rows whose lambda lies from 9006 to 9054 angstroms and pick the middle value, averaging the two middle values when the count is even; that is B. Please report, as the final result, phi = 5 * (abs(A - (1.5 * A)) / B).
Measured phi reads 2.58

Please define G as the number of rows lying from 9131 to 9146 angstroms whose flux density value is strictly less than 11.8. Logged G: 0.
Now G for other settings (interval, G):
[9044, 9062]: 6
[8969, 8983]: 7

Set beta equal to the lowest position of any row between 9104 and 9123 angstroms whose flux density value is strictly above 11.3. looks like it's 9105.20 angstroms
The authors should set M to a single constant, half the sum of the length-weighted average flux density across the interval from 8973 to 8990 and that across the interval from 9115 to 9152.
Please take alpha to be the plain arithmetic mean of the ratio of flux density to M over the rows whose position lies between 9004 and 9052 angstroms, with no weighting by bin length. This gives 0.98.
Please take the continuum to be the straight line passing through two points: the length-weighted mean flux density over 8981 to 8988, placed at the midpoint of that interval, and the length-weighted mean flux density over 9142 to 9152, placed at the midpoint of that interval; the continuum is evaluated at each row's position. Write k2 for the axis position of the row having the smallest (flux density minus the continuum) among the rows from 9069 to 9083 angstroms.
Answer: 9071.71 angstroms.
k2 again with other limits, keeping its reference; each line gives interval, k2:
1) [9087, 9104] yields 9090.53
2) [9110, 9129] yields 9119.88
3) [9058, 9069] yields 9065.45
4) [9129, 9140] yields 9130.39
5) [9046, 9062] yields 9057.10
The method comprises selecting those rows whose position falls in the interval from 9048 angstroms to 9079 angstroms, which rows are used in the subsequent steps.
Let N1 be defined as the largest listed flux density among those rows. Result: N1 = 13.31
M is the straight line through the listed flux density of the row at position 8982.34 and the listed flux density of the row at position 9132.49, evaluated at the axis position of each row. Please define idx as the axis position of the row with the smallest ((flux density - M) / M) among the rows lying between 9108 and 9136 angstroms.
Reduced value 9109.39 angstroms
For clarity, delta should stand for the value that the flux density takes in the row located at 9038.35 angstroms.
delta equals 10.99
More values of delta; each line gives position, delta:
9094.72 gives 10.99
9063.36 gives 12.06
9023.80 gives 12.36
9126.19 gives 12.25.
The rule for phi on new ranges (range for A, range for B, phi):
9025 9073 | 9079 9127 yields 2.53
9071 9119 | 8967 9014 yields 2.55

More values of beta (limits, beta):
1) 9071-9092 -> 9075.89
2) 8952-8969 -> 8957.55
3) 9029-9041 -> 9030.03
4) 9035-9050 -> 9036.27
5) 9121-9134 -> 9121.98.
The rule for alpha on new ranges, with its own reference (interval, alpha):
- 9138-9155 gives 1.06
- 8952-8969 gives 0.91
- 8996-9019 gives 0.98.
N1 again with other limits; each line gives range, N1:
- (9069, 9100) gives 13.31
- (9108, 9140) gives 12.96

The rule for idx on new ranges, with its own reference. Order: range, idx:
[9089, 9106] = 9090.53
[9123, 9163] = 9159.87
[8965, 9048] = 9019.64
